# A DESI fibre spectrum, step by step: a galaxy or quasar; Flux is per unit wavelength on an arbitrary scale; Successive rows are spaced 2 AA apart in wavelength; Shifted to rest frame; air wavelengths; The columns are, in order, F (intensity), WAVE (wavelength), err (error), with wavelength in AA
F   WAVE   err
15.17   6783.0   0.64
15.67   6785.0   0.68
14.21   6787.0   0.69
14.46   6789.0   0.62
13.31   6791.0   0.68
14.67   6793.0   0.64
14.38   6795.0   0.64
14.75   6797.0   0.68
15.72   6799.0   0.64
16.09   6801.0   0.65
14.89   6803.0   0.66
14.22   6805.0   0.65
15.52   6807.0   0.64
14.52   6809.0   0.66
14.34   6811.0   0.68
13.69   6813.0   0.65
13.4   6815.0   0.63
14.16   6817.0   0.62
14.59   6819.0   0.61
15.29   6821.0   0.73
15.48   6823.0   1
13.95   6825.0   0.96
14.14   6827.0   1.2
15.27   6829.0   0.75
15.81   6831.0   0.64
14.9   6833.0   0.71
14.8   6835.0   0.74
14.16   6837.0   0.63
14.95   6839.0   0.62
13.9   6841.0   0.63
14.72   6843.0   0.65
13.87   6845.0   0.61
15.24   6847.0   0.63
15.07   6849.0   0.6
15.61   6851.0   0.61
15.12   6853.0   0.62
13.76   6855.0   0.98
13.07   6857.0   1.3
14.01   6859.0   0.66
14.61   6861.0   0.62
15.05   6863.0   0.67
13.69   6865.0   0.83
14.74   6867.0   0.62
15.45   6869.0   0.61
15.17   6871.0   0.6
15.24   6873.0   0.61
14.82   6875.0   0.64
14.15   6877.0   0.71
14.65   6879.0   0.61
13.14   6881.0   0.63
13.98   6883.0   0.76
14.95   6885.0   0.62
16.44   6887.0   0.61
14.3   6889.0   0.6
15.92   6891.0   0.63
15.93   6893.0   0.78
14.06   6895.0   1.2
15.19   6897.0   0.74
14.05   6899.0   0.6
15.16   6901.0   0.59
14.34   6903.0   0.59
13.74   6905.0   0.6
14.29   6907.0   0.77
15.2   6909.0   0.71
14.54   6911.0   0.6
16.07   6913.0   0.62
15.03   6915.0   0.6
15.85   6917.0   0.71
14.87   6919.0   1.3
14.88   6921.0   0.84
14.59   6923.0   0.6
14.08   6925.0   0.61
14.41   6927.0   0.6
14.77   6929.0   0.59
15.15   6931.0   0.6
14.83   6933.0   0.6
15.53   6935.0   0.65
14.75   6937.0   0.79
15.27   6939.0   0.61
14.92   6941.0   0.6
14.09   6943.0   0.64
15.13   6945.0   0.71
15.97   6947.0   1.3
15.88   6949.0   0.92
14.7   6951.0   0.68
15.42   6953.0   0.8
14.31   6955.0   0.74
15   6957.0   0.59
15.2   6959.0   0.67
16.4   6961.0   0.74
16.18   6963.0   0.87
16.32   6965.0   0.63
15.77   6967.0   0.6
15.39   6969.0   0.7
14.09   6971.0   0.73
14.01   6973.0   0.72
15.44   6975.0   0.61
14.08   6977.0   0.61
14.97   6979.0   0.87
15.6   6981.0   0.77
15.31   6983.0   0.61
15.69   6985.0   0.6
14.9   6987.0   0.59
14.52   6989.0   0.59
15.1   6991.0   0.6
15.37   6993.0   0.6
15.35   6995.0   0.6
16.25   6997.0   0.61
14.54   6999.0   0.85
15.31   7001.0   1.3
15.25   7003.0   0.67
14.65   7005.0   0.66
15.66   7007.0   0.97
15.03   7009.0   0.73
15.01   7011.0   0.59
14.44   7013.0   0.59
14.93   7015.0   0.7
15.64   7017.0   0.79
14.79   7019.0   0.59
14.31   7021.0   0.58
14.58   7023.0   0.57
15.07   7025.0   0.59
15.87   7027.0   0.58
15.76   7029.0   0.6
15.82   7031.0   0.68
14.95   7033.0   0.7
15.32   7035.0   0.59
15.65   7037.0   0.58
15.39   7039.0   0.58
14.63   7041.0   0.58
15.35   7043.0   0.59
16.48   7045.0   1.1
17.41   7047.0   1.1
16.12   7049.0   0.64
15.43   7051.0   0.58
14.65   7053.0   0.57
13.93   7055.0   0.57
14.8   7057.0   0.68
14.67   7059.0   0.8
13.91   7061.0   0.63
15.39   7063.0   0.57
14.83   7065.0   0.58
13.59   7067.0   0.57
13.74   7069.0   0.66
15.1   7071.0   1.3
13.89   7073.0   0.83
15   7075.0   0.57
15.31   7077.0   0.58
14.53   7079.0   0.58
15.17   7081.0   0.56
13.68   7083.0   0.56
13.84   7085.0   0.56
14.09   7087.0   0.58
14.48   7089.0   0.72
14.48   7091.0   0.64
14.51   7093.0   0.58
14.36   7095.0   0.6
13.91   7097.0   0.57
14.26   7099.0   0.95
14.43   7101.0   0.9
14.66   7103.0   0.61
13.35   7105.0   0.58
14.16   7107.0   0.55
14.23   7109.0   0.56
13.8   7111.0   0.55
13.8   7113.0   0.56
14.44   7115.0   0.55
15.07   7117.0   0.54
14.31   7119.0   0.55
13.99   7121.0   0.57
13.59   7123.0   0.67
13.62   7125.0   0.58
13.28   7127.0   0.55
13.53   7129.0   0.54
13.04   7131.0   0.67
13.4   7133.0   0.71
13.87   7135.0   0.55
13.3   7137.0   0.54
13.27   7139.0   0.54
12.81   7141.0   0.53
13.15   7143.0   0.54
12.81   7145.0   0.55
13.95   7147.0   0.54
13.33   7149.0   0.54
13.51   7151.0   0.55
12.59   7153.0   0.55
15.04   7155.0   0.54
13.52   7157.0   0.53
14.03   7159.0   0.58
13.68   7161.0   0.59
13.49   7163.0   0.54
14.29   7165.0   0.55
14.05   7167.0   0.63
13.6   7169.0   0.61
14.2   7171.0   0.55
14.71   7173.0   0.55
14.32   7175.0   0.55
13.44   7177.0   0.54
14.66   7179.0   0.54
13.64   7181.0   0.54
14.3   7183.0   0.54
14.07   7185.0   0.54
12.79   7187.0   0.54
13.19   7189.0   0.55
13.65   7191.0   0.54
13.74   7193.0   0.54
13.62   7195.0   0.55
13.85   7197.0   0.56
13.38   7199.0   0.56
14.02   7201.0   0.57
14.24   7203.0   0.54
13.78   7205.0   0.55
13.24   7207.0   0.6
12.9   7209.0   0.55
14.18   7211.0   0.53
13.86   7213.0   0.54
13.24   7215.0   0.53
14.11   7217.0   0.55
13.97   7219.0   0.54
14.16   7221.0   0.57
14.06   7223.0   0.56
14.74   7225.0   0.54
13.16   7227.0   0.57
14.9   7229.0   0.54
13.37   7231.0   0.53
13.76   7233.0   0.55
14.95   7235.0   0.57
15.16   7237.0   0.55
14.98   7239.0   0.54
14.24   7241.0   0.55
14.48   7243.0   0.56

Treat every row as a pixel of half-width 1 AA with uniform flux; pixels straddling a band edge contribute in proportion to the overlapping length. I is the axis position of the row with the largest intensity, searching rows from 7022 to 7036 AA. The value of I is 7027.0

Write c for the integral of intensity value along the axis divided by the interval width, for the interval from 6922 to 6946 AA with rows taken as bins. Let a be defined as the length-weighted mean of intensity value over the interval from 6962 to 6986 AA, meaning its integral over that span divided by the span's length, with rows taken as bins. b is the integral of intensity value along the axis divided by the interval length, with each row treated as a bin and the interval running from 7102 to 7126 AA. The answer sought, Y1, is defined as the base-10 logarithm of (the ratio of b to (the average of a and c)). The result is -0.03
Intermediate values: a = 15.2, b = 14.1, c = 14.79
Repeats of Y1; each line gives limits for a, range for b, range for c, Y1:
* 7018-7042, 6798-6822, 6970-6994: -0.01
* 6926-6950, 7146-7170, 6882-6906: -0.04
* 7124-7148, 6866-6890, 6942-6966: 0.01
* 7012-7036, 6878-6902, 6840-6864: 0.00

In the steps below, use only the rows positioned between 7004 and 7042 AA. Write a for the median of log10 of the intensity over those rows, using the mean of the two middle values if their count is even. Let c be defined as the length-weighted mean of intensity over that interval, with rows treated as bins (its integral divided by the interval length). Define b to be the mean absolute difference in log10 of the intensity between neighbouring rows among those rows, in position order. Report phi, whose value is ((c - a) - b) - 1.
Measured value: 12.9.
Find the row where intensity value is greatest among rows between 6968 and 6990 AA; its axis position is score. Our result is 6985.0 AA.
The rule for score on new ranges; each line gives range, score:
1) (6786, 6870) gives 6801.0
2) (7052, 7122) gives 7063.0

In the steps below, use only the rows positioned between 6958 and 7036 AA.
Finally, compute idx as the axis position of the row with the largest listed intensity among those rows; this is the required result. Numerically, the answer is 6961.0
